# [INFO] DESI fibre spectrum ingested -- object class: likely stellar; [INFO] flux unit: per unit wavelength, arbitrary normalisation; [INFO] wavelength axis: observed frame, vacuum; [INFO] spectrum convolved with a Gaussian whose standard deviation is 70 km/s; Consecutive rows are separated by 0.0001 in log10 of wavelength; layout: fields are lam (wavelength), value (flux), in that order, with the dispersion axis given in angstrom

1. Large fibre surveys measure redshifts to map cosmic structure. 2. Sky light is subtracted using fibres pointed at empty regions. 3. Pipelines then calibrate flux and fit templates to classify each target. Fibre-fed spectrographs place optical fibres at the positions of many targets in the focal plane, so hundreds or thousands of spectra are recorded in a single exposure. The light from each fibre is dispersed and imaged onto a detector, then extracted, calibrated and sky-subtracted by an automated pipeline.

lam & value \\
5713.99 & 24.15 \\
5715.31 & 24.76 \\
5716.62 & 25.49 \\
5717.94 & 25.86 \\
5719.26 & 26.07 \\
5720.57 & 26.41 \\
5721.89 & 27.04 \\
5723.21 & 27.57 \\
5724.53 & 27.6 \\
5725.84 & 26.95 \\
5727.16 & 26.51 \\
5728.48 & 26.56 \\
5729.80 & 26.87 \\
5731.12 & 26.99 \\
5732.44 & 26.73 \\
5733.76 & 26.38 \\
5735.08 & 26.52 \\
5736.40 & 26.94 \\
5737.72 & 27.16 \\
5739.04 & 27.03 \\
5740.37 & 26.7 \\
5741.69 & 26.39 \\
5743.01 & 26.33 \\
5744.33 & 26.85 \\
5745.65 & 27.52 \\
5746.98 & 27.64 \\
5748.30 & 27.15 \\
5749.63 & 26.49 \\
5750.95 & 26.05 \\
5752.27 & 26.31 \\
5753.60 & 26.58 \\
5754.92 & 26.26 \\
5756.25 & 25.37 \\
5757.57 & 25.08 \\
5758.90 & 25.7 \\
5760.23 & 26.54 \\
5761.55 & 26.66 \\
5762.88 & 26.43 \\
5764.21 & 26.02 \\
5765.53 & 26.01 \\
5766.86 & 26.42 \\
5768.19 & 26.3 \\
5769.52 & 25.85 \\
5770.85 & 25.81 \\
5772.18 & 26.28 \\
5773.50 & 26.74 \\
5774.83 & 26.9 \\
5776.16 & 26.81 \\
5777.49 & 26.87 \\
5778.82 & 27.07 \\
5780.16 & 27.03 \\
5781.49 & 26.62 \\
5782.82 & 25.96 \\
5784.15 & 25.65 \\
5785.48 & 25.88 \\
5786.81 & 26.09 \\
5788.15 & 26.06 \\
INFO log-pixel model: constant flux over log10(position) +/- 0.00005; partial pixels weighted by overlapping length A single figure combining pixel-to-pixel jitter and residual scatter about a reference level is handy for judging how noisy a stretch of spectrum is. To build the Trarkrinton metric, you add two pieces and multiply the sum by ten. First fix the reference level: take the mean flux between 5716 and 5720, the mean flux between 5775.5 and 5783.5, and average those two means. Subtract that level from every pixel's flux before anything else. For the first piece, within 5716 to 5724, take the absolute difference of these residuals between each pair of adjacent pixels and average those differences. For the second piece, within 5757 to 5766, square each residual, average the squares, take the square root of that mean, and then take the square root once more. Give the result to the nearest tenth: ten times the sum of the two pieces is 11.6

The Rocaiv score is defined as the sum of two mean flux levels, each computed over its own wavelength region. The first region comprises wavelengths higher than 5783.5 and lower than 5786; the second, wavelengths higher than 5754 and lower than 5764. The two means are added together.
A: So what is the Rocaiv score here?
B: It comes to 51.8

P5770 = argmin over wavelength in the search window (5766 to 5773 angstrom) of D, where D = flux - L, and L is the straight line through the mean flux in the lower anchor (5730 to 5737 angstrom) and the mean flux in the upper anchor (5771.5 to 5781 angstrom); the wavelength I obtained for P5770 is 5770.85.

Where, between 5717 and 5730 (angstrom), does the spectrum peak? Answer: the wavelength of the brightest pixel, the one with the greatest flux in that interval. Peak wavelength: 5724.53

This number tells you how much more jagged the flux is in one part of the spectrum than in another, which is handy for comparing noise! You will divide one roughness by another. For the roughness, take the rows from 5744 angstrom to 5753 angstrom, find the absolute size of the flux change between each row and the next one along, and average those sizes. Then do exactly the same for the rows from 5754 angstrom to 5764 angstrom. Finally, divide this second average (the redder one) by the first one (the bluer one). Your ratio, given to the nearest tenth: 1.1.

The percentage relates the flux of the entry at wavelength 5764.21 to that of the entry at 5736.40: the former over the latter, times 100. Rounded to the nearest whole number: 97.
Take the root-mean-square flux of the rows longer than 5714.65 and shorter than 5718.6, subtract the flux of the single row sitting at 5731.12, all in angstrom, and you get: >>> -1.6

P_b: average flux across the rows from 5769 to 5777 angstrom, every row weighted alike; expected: 26.4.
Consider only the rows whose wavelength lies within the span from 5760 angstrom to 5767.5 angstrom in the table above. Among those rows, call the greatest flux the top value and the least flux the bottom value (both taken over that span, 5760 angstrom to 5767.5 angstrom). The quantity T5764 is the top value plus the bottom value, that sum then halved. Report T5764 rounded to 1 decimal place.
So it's 26.3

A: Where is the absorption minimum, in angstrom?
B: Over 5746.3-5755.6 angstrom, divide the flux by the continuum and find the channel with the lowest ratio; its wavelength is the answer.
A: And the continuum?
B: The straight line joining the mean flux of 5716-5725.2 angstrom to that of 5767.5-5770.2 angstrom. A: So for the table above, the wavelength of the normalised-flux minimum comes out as 5750.95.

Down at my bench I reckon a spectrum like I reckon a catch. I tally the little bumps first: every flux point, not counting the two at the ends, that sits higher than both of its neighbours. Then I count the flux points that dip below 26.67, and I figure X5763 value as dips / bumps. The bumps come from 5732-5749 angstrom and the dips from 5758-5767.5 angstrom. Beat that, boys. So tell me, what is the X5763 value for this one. 3.5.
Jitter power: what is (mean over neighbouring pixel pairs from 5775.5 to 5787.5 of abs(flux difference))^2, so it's 0.070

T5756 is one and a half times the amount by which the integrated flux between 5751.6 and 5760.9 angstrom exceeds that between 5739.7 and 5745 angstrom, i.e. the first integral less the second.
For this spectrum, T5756 151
